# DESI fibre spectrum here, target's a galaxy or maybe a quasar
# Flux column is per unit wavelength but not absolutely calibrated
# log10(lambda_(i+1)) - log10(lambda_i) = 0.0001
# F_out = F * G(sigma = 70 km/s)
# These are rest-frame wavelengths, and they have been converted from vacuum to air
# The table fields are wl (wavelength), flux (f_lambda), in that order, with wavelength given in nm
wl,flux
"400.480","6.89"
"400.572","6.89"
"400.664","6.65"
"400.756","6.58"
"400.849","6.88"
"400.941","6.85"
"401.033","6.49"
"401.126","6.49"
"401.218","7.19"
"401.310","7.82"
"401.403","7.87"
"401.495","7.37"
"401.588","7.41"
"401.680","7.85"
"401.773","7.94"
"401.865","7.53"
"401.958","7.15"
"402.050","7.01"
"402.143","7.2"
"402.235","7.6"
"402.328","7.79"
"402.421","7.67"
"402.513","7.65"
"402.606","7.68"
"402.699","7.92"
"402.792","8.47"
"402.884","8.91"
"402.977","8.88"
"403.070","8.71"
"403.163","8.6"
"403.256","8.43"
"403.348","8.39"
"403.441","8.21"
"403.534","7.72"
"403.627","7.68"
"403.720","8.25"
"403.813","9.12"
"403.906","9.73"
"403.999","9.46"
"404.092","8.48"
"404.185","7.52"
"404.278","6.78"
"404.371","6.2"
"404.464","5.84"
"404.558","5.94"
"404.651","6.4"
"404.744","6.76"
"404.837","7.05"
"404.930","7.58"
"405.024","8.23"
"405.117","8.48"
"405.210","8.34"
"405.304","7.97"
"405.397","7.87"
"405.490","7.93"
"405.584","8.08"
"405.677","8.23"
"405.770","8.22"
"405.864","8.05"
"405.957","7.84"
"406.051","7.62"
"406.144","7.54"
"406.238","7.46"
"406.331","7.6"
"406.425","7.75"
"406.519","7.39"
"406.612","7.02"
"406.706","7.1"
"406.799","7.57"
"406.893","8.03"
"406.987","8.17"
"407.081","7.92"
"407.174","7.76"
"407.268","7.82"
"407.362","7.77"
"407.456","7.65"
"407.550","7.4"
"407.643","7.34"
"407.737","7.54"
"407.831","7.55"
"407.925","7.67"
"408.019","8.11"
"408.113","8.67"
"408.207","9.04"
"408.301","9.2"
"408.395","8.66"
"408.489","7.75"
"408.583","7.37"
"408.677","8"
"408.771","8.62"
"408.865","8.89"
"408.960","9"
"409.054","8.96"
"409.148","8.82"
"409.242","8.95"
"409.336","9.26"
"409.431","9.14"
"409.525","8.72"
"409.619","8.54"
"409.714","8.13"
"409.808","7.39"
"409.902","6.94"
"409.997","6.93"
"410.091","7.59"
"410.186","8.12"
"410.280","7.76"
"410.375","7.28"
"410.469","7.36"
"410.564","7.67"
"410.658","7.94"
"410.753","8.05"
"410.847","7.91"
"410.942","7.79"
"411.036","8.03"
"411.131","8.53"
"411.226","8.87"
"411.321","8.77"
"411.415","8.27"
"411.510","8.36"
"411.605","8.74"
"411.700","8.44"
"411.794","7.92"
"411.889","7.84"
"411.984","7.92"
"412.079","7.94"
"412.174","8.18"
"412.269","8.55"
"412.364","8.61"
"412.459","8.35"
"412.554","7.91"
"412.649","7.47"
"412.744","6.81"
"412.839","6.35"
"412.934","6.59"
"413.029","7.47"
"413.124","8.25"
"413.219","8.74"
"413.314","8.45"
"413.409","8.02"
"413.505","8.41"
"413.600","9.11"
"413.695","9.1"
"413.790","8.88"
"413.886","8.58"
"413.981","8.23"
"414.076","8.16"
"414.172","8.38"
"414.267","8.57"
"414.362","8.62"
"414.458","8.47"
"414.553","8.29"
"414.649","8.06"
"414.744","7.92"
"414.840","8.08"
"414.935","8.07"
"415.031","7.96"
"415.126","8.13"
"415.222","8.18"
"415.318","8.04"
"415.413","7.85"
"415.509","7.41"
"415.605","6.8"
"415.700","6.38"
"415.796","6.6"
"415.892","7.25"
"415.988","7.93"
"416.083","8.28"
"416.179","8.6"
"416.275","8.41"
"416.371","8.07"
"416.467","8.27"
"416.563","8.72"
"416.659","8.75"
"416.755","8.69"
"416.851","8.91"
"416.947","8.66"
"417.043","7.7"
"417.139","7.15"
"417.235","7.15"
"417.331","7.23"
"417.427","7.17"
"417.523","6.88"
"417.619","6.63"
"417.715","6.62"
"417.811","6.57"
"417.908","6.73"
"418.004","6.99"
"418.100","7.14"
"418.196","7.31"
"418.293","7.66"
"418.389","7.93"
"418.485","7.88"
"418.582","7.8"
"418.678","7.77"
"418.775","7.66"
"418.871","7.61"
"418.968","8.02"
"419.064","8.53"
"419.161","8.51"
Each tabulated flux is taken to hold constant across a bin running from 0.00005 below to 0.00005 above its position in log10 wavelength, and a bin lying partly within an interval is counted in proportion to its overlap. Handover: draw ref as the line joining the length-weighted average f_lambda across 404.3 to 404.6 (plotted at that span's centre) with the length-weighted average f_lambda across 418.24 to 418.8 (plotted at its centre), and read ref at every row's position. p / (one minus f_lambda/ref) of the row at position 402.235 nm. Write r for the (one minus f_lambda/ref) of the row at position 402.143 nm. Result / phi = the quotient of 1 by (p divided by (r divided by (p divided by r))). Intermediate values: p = -0.32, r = -0.25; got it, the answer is 0.6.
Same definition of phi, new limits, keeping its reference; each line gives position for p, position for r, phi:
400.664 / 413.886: 1.0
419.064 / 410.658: 3.6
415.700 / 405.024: 6.0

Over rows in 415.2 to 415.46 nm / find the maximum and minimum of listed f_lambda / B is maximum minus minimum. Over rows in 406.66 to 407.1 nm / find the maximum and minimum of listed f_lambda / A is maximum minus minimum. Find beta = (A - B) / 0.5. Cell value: 1.5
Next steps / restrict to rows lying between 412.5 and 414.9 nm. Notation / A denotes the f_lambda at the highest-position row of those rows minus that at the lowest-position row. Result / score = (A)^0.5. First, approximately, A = 0.17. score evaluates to 0.41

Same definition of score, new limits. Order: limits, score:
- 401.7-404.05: 1.23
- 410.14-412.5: 0.48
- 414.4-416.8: 0.47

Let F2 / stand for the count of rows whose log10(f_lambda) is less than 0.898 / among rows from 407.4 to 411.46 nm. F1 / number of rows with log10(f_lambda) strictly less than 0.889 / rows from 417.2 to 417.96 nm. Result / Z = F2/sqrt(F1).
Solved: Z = 6.0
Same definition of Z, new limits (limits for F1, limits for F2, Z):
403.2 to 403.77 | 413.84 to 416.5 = 4.2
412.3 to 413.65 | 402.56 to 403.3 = 0.4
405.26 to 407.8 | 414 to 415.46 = 0.3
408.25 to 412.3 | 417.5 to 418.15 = 2.5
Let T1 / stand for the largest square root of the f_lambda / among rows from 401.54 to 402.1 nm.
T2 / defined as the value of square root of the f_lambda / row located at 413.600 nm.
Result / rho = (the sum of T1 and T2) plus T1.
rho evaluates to 8.65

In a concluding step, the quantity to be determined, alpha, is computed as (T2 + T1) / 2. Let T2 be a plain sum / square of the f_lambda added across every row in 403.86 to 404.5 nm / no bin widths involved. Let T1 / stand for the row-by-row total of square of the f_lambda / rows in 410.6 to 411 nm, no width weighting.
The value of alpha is 341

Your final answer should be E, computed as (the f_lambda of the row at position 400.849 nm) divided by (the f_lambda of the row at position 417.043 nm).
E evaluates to 0.89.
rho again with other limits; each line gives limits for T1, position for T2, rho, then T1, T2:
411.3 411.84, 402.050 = 8.57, 2.96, 2.65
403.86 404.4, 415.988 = 9.05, 3.12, 2.82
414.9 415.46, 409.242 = 8.71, 2.86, 2.99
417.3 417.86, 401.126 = 7.93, 2.69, 2.55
